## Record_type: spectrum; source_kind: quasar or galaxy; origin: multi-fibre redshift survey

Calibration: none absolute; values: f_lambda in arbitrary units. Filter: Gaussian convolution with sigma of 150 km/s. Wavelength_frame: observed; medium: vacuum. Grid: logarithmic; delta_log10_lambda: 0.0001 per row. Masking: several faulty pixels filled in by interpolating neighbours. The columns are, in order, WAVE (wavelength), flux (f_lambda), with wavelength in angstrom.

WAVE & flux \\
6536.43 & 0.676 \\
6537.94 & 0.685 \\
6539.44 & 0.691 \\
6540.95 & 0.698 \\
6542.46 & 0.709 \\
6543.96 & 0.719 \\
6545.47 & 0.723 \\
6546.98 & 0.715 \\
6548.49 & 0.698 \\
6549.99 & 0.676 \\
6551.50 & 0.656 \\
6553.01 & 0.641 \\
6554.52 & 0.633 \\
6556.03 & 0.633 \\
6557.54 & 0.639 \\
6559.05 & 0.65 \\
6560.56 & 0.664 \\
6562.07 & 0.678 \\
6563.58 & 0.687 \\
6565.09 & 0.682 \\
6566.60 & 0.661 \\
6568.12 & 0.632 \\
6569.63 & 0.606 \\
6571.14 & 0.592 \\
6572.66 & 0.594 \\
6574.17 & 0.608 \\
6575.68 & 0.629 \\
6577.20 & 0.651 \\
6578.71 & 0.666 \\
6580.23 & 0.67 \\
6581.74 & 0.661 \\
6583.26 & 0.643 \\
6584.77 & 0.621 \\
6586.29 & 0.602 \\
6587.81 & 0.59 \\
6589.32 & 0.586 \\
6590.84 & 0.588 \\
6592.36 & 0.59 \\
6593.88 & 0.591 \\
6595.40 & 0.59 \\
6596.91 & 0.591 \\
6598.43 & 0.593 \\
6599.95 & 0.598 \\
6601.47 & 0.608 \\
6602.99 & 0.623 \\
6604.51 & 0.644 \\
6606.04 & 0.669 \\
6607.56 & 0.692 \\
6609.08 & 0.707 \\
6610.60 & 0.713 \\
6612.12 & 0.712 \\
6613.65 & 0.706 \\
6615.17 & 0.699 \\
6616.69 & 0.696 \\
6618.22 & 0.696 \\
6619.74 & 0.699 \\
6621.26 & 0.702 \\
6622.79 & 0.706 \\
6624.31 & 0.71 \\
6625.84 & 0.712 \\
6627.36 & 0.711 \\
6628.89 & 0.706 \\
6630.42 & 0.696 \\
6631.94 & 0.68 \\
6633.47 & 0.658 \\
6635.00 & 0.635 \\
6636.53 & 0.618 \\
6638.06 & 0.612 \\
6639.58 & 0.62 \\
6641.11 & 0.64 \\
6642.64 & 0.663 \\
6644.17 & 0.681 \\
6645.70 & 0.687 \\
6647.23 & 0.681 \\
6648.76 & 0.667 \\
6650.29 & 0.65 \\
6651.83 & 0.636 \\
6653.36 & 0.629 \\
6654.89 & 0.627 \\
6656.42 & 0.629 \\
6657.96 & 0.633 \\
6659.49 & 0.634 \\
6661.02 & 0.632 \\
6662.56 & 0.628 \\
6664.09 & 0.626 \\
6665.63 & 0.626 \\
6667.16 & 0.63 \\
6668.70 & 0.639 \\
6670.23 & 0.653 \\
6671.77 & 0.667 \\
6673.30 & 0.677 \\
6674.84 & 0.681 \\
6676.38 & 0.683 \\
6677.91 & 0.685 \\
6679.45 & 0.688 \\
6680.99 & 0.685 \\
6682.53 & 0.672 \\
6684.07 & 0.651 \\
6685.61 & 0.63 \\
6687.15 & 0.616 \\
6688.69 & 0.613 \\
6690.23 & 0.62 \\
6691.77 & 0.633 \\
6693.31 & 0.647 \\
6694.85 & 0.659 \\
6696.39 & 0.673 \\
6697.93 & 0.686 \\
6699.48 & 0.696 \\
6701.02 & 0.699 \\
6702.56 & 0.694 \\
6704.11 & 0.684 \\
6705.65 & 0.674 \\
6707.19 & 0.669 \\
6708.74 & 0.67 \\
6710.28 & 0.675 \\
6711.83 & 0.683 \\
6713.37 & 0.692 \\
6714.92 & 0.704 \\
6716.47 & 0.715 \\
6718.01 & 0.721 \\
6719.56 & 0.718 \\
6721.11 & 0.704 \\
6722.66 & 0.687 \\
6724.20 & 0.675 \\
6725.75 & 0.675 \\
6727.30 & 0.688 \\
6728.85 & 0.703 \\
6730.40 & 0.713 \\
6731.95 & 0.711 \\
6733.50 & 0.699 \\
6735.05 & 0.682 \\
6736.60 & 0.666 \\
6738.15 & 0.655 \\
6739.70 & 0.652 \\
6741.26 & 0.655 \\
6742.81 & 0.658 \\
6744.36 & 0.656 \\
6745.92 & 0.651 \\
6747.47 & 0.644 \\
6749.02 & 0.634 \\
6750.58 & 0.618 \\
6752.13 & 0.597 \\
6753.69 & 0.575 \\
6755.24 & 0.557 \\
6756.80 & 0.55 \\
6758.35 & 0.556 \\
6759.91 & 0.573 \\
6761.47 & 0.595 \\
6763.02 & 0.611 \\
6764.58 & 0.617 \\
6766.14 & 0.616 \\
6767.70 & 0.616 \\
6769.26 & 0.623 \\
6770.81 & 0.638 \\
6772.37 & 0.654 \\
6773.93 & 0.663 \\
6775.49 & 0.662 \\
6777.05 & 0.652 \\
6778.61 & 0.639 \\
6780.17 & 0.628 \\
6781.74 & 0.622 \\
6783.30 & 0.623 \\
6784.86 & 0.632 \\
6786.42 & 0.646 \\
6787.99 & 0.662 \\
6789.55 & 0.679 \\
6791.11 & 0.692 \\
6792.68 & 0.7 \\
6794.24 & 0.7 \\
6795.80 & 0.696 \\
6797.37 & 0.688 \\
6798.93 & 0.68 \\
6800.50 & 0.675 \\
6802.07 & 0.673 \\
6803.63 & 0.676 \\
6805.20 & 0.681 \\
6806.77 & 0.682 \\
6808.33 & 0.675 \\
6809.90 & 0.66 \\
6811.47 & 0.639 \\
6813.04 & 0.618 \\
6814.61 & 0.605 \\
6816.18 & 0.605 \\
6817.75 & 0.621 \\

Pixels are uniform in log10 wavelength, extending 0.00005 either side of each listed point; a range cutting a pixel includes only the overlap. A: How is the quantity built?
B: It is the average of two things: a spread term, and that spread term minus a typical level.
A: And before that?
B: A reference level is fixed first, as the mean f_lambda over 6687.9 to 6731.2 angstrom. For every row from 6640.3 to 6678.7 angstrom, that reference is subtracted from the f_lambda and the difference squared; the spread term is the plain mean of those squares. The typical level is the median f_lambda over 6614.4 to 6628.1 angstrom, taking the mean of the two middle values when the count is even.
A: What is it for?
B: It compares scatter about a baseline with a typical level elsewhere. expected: -0.350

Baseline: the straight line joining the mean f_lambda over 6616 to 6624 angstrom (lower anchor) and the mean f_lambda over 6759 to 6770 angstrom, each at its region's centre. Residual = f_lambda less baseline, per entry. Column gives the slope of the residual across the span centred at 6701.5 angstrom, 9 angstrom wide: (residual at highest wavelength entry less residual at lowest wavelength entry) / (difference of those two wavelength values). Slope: -0.0009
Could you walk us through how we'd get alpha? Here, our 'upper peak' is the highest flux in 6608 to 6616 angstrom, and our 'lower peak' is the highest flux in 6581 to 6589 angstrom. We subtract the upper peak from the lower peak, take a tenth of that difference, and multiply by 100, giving -0.52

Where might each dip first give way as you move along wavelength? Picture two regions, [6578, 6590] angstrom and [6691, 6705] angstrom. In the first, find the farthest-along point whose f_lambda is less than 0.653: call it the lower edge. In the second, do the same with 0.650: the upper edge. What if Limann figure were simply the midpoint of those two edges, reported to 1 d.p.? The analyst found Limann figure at 6641.3 angstrom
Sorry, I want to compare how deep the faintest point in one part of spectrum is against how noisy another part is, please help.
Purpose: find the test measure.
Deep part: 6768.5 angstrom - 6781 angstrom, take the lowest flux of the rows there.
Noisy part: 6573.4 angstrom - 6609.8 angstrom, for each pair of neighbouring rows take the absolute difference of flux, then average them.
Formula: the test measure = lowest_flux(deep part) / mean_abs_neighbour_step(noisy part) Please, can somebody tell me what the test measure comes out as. 53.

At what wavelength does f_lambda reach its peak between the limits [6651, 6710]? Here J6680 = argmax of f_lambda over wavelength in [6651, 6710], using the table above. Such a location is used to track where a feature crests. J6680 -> 6701.02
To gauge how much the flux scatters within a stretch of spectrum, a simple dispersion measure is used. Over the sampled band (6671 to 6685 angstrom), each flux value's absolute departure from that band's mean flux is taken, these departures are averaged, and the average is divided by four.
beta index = 0.0022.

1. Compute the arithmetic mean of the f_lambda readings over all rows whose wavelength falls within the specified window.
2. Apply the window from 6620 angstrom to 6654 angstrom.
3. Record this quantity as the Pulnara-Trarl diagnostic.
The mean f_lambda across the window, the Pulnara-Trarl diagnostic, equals 0.67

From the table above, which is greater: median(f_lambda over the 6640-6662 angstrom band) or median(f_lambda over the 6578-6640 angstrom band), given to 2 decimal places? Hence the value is 0.66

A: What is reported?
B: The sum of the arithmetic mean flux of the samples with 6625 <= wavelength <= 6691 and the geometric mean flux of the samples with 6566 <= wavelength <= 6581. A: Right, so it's 1.28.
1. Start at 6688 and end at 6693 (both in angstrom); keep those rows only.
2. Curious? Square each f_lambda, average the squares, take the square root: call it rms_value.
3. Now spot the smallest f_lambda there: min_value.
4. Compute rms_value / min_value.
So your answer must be 1.01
